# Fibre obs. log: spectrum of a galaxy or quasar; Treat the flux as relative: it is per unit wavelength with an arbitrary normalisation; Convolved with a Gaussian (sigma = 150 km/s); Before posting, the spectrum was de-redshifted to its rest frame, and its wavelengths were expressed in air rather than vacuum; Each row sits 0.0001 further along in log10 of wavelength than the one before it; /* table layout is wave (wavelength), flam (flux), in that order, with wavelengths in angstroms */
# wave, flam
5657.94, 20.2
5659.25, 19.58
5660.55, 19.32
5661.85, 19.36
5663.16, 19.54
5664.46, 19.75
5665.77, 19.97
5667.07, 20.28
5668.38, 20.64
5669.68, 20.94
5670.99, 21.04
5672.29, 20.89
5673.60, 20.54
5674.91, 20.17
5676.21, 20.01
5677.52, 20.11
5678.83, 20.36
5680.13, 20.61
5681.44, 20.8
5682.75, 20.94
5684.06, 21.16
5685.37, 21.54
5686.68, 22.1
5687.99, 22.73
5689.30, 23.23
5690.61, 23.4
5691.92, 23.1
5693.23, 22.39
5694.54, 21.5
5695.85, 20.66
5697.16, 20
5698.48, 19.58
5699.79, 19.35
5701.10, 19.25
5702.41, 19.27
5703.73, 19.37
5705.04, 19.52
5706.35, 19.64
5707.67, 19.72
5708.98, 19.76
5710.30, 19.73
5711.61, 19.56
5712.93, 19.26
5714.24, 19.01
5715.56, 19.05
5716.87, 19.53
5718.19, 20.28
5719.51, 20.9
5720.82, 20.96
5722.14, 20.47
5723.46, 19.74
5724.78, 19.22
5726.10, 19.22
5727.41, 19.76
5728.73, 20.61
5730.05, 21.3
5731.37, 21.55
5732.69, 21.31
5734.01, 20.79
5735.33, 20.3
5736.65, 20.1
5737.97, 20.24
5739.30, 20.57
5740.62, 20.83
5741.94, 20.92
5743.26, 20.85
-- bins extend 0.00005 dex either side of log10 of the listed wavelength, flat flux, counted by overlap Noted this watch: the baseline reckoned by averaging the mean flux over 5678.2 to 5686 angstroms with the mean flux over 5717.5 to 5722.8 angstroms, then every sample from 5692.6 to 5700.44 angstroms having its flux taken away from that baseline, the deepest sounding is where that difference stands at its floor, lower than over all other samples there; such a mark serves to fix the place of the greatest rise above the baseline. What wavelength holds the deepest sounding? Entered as 5693.23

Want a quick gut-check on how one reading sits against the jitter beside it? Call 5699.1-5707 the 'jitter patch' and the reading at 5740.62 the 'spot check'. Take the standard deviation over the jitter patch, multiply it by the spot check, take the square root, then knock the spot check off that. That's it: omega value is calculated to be -19.1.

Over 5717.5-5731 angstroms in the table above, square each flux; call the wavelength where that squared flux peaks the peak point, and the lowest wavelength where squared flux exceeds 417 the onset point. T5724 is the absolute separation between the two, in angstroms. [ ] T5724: 10.5 angstroms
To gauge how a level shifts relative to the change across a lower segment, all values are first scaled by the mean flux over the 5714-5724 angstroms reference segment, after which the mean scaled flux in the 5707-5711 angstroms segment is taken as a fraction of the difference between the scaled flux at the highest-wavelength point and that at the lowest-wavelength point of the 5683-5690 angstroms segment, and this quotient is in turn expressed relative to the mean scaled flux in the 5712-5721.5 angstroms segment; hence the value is 10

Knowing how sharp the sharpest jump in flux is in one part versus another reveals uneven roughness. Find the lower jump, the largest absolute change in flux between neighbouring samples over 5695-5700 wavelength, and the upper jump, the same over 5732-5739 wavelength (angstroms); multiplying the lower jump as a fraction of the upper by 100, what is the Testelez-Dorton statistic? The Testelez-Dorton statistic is 127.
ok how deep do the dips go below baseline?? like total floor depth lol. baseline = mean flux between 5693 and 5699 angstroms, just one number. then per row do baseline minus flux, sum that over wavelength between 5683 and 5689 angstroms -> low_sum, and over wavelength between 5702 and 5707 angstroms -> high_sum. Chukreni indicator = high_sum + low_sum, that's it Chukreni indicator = 1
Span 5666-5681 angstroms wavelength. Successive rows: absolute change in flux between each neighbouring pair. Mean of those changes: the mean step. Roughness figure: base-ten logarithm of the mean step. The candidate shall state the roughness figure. -0.62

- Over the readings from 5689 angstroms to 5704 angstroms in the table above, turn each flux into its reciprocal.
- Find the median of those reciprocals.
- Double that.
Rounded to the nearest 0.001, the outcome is 0.098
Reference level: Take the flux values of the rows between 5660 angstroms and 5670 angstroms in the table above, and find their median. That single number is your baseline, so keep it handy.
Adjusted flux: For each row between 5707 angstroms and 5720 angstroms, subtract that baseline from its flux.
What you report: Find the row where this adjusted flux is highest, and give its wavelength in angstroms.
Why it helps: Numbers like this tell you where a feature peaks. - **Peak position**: 5719.51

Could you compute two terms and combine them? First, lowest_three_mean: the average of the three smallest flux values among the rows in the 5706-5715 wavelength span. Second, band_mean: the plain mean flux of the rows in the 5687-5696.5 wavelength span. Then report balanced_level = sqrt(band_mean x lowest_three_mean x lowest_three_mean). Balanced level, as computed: 91.3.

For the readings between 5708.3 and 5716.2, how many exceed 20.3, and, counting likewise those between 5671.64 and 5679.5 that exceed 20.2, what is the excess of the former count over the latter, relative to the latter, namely -1.0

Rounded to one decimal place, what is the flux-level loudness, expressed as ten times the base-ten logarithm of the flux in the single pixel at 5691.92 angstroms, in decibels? 13.6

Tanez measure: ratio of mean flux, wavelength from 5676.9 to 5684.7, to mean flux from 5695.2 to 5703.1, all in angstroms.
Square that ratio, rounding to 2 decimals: 1.10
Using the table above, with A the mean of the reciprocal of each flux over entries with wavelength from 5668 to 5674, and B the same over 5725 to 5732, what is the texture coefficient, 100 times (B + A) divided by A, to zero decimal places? 202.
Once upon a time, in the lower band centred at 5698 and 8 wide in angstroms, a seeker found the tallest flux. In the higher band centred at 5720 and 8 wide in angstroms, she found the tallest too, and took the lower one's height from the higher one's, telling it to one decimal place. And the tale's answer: -0.5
